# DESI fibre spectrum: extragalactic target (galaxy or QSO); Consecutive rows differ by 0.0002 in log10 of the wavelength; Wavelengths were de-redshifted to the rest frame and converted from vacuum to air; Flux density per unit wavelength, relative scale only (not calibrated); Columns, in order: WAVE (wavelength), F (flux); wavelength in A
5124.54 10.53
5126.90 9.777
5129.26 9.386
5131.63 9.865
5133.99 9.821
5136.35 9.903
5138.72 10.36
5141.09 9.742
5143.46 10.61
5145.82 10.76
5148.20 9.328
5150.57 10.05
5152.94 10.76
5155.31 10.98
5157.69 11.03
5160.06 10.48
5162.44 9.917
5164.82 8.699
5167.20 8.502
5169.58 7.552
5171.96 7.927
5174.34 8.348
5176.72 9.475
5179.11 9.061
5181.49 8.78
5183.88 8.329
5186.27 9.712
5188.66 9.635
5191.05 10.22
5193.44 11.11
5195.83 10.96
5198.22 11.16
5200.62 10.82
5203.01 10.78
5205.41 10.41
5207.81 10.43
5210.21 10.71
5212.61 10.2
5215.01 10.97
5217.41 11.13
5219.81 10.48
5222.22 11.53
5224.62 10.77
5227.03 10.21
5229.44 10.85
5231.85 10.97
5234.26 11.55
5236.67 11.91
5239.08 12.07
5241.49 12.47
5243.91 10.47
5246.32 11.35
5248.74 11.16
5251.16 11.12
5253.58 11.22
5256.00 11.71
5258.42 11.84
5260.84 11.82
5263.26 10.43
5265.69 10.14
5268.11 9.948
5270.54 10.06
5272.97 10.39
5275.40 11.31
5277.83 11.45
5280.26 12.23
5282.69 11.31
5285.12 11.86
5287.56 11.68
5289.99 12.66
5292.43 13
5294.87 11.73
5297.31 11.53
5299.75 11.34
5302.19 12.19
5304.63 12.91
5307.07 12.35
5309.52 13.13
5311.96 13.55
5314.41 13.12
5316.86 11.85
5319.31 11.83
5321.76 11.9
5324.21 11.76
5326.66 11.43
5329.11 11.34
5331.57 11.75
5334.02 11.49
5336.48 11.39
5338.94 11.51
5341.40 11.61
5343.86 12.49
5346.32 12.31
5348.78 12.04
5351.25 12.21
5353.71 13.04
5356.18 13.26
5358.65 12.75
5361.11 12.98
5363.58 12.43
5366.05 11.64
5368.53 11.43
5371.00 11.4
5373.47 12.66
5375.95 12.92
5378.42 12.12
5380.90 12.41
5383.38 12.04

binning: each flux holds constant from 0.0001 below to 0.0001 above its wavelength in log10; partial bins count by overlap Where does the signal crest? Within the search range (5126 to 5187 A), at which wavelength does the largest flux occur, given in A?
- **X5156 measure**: 5157.69 A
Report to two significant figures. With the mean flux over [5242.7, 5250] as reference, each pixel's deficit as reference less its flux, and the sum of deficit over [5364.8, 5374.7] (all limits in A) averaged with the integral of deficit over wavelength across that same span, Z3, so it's -5.5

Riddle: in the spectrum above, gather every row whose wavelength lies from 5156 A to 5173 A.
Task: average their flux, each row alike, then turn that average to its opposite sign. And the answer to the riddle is -9.2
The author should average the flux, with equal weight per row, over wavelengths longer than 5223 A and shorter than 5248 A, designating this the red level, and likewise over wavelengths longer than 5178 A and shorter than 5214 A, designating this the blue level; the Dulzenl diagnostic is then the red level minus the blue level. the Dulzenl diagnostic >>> 1.1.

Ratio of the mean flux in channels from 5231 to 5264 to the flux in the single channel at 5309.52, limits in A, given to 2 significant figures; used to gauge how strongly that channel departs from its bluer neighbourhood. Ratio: 0.87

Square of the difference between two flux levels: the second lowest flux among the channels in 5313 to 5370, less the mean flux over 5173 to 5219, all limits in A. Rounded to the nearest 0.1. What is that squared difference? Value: 1.6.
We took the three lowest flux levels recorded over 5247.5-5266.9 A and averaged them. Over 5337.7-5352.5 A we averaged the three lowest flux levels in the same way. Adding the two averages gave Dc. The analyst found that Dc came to 22.3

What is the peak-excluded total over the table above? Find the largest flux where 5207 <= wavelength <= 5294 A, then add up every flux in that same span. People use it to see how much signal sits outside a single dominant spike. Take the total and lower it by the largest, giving 390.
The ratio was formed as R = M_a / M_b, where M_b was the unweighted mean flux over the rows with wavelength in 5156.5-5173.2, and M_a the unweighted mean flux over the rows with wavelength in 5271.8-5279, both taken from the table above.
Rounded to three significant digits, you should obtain 1.21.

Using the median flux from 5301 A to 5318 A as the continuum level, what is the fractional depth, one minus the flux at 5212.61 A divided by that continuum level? 0.21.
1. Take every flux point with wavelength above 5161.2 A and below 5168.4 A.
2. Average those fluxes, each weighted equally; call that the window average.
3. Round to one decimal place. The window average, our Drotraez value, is 9.0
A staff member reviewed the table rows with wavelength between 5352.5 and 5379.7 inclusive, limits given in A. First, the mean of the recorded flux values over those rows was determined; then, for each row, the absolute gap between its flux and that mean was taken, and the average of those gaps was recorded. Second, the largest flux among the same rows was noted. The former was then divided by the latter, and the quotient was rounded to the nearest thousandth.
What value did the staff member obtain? 0.042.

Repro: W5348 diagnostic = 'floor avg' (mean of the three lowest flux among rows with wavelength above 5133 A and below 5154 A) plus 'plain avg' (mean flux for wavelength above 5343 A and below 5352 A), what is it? 21.9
